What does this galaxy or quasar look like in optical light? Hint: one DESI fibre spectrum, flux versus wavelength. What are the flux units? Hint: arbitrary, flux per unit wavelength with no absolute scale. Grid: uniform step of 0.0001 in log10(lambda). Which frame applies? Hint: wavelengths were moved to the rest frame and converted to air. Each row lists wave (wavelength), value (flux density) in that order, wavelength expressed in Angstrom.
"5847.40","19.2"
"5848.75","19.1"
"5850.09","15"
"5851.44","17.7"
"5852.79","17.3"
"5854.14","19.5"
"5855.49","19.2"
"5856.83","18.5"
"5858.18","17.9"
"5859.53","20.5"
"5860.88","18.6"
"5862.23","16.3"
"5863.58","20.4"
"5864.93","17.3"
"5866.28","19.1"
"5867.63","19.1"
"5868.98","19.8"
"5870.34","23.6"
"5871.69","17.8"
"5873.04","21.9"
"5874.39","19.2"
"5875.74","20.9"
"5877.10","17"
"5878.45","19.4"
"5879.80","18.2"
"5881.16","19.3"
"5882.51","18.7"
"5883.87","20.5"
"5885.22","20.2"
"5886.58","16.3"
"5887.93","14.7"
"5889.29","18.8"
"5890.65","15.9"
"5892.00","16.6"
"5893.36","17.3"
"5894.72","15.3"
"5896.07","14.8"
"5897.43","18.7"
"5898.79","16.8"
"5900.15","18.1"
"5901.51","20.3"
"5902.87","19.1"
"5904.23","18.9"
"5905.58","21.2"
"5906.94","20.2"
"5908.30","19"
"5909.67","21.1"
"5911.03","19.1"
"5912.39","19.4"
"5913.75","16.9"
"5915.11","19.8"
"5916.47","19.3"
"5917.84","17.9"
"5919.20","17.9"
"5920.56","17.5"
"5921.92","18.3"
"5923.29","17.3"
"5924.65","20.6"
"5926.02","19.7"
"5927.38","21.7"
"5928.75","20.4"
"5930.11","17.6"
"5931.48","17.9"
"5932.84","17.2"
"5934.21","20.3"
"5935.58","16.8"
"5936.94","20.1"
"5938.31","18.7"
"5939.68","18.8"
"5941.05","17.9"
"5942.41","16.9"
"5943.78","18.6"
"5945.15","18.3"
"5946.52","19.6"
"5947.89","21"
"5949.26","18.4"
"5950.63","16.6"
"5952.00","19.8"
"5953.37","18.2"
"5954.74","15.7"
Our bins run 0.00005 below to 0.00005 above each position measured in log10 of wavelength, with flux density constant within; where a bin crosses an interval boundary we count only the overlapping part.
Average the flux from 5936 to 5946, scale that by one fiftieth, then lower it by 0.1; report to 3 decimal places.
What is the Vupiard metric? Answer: 0.269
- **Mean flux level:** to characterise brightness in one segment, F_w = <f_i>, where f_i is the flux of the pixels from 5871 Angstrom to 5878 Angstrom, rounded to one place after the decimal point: 19.4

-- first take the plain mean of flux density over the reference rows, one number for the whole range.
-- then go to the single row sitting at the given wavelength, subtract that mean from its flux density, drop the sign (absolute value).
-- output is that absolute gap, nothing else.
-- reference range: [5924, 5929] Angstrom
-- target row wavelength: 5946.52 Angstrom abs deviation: 1.0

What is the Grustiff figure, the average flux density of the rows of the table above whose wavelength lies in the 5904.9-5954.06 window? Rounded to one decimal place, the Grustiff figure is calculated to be 18.9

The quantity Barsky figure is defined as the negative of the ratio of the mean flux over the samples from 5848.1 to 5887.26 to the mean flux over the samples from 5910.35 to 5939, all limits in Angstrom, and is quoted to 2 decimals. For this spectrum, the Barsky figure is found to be -1.01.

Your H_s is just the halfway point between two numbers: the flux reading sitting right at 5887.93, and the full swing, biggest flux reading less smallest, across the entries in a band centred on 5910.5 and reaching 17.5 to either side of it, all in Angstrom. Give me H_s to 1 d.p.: 10.8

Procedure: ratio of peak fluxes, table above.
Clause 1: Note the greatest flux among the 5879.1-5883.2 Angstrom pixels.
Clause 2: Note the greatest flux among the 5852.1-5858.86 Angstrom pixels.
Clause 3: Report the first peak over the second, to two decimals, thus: 0.99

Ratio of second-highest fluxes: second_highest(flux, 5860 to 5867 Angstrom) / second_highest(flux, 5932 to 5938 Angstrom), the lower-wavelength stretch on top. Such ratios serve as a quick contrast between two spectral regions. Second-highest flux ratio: 0.95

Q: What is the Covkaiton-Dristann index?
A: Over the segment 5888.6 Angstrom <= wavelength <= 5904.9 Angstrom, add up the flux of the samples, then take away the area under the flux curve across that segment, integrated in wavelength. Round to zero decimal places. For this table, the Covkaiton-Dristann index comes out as -75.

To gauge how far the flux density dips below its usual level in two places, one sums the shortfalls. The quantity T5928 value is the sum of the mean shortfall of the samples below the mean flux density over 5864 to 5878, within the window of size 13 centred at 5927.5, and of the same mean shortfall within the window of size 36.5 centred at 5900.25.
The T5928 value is 1.8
